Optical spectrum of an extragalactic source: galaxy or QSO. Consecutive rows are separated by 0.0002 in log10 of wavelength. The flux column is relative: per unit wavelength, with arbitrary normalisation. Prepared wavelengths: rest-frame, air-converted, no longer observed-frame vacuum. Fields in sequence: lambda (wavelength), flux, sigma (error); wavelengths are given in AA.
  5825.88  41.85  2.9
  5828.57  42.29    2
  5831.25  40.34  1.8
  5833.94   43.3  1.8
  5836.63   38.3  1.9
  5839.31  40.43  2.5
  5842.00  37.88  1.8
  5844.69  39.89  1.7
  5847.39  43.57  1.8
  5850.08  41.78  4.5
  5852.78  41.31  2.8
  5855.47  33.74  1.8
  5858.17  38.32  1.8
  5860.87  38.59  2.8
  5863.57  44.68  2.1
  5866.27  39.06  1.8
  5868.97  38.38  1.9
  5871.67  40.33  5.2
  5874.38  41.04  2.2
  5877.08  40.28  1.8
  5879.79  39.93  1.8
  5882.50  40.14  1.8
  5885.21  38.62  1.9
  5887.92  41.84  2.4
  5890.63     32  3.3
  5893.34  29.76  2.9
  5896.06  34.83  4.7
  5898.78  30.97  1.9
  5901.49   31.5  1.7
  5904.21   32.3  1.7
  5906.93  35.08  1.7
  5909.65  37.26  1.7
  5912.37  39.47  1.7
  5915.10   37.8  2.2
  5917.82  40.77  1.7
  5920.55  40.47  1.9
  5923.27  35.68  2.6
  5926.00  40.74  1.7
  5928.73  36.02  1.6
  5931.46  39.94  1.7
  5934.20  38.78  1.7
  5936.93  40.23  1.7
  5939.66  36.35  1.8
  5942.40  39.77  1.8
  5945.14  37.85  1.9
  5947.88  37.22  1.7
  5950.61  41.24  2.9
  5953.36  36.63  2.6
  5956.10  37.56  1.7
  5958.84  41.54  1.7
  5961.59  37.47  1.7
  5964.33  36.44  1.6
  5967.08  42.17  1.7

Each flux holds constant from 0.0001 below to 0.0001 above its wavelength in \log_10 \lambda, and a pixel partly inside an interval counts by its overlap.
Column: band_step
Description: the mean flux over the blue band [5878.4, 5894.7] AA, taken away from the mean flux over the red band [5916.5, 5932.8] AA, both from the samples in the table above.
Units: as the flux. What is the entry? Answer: 1.9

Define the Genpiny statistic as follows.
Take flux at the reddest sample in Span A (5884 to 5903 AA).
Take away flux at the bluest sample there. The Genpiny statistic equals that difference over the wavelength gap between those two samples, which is -0.4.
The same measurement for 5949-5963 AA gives -0.3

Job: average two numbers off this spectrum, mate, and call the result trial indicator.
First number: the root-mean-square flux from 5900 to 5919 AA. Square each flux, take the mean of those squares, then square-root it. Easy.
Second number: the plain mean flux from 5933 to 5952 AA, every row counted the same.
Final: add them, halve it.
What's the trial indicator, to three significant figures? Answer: 37.6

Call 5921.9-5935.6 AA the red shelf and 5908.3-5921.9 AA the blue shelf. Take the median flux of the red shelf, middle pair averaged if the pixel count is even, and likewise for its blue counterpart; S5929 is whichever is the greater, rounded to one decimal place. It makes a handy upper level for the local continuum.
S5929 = 39.5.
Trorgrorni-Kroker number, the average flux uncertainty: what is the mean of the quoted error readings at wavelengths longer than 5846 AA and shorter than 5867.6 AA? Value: 2.42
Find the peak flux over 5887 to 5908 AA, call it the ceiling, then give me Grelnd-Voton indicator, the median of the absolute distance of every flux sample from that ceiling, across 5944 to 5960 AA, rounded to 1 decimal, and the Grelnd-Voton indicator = 4.1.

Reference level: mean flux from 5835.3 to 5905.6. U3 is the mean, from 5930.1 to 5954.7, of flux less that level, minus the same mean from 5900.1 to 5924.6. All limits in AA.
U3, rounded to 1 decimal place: 2.0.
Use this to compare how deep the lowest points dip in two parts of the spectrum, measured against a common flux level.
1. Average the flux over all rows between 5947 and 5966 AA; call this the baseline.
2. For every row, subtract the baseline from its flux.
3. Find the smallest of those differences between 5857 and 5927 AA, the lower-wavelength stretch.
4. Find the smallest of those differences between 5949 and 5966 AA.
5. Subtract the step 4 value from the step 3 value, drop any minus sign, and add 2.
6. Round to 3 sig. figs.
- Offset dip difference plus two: 8.68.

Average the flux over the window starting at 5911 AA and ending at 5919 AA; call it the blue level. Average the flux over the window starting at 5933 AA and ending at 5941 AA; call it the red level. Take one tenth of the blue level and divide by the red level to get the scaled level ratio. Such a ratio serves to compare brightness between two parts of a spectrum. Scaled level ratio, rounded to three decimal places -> 0.102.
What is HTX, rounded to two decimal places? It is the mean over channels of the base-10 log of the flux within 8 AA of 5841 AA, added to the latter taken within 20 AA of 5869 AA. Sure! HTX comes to 3.21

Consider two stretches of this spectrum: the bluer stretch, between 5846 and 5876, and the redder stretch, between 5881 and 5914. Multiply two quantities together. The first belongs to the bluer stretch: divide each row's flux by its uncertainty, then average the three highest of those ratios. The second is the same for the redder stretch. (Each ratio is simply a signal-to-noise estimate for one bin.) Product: 503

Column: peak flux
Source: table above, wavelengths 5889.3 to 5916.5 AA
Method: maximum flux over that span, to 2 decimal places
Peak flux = 39.47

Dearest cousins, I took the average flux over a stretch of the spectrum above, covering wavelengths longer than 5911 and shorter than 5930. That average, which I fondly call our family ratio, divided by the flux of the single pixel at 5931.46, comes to 0.97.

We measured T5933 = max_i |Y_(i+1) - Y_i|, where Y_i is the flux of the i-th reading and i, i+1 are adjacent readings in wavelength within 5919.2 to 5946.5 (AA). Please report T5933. 5.1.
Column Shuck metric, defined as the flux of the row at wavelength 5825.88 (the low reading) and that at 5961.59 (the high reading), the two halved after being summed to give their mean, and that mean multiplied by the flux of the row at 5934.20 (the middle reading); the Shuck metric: 1538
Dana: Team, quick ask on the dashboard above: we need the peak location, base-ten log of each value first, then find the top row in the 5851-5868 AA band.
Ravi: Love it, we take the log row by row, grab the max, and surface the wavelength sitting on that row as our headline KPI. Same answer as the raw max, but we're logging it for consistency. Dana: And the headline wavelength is 5863.57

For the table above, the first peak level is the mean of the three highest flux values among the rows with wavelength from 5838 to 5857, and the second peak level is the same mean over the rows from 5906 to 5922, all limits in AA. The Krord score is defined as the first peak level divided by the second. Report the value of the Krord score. 1.05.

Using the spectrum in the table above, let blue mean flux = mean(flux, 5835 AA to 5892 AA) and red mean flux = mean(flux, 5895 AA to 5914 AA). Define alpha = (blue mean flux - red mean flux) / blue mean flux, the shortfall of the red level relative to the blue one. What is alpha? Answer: 0.13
